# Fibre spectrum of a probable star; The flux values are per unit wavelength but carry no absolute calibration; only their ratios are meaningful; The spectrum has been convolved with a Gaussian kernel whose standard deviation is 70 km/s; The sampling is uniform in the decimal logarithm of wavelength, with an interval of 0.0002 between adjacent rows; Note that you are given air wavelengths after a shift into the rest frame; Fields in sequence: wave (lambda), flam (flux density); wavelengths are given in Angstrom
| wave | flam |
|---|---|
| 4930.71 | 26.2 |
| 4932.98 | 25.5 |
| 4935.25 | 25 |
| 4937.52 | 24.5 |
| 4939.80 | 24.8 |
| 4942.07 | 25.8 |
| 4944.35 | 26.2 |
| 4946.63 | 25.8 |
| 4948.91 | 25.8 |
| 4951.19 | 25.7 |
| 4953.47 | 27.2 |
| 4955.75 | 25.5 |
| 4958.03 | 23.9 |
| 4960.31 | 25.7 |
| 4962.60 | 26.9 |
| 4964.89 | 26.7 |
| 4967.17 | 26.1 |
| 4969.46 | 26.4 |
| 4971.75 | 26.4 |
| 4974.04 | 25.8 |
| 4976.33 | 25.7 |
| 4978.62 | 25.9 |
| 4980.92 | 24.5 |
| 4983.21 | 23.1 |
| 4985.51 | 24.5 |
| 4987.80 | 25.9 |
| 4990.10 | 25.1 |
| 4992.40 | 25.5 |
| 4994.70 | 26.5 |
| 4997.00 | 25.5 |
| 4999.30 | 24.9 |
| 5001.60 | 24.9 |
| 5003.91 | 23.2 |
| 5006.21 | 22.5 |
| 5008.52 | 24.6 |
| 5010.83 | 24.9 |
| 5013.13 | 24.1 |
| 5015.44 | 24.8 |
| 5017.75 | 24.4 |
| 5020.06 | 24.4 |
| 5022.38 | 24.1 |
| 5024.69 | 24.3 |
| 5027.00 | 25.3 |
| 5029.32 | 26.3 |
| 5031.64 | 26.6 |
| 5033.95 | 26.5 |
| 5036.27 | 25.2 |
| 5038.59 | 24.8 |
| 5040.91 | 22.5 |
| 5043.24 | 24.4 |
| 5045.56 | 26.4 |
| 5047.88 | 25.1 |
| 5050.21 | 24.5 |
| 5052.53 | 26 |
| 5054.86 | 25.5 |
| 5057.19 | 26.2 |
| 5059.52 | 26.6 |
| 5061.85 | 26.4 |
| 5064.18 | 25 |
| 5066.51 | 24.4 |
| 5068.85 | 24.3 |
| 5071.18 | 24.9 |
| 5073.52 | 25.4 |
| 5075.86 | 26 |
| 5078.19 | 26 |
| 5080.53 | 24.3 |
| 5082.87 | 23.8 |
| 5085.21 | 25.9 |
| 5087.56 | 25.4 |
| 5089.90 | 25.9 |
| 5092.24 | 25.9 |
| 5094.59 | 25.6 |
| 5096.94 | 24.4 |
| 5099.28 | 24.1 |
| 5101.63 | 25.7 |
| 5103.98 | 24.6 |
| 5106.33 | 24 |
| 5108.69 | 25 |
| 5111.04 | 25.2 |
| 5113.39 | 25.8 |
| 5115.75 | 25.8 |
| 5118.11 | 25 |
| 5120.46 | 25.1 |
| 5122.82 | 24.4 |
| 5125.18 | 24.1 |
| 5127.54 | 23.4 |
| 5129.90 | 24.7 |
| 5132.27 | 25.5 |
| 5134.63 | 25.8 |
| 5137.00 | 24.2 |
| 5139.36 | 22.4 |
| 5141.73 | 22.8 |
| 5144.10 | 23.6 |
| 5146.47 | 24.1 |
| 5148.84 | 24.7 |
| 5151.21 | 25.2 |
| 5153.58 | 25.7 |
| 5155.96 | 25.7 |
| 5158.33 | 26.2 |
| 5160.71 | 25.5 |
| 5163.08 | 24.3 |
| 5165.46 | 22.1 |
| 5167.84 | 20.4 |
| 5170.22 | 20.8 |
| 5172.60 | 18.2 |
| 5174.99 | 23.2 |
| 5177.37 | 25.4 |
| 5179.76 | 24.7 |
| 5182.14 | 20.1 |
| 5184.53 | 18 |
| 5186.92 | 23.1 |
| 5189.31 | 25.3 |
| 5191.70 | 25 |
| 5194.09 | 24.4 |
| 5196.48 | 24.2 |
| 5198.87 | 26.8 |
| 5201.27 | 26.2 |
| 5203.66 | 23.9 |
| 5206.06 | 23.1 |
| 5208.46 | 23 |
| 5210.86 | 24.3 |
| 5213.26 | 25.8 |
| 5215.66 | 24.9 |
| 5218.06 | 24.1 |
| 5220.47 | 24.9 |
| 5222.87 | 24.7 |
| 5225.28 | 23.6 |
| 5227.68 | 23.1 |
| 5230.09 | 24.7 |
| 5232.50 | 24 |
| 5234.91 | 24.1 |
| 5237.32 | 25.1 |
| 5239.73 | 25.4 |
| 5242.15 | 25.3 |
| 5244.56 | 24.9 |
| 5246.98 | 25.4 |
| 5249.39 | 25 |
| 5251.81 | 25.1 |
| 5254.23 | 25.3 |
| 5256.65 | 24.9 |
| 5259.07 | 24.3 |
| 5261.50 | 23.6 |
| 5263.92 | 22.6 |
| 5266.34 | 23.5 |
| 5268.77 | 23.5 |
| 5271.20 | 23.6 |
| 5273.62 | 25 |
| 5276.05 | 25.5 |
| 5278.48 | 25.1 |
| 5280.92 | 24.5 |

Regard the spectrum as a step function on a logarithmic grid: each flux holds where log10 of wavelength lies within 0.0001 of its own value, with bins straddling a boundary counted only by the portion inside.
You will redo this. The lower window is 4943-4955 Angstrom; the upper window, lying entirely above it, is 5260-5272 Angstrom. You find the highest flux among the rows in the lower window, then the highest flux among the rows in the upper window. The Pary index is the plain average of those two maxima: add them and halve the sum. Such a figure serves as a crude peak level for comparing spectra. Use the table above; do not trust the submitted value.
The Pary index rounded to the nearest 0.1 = 25.4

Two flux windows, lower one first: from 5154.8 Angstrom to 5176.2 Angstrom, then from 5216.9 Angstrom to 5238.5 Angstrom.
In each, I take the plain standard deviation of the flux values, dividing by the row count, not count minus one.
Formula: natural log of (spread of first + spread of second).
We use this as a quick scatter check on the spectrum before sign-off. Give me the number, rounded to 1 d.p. 1.2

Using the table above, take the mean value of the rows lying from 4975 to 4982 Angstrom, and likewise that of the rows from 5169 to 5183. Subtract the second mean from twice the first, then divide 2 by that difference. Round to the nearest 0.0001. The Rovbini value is 0.0698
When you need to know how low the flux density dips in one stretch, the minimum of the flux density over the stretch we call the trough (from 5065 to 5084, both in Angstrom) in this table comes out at 23.8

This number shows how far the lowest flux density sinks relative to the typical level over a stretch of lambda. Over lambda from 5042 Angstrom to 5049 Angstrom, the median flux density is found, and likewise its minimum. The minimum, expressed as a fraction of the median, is 0.97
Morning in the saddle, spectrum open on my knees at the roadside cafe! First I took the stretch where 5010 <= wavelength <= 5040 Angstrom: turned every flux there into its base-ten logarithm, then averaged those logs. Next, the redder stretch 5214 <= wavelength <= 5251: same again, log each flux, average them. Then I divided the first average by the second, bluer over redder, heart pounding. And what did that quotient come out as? 1.01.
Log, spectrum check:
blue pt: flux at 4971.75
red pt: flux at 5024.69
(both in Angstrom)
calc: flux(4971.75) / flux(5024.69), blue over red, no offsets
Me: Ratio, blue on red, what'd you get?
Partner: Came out 1.09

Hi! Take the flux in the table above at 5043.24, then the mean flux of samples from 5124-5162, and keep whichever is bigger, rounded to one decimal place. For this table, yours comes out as 24.6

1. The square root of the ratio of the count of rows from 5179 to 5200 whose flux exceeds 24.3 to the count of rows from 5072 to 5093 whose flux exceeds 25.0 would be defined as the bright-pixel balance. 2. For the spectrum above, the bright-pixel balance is 0.85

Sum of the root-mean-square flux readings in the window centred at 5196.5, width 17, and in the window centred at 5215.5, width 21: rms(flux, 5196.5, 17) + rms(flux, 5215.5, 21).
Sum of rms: 49.4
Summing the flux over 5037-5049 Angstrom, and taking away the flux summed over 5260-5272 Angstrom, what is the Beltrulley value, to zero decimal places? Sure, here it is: 6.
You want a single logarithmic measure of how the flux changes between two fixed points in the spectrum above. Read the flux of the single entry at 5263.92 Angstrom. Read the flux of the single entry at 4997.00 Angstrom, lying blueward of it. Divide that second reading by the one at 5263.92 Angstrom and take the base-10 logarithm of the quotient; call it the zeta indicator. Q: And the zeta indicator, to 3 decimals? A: 0.052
